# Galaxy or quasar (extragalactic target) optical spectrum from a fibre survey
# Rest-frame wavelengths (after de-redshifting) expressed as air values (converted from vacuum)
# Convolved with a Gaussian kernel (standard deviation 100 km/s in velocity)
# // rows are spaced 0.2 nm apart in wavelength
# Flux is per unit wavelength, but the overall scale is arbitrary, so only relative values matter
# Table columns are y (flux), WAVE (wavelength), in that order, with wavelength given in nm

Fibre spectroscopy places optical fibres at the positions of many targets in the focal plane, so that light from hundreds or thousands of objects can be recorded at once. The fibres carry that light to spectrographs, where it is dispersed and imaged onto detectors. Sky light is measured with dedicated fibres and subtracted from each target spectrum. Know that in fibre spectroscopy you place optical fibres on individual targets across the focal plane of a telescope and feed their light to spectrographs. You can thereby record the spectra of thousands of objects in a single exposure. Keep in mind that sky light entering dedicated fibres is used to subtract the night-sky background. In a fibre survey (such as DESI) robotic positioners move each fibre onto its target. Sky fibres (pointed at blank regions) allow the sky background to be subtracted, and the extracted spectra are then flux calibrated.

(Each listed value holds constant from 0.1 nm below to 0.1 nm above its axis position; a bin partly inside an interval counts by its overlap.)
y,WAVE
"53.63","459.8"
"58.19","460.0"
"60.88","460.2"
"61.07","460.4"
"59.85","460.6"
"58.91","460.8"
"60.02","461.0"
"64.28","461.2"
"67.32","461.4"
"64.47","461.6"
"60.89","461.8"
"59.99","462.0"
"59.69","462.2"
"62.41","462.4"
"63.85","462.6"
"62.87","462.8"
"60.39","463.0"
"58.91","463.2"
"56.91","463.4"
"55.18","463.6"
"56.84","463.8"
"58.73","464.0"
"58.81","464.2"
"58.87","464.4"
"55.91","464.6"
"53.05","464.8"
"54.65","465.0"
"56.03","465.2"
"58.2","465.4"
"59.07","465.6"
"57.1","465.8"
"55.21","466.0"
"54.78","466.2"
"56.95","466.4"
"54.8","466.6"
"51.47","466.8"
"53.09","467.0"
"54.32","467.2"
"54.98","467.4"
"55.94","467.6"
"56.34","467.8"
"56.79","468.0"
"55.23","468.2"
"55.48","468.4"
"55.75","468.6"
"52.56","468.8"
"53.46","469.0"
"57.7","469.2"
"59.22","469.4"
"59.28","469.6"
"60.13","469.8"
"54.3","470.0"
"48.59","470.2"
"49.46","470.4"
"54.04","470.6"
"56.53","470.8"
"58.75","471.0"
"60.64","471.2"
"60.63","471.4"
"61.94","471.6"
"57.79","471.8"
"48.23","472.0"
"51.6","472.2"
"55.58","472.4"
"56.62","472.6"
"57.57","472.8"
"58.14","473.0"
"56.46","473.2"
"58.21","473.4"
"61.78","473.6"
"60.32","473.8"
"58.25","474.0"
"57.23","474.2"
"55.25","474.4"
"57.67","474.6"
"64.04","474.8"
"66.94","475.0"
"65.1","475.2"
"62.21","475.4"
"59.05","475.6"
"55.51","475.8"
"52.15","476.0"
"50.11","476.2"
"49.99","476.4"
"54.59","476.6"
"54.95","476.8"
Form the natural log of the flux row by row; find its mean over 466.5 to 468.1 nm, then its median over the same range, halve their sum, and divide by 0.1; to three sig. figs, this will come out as 40.0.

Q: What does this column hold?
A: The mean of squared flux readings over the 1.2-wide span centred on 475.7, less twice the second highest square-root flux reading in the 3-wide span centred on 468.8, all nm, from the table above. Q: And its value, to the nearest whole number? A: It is 3302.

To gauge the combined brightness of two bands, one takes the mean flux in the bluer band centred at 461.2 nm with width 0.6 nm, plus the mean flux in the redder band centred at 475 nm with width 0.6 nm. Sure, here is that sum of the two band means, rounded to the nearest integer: 129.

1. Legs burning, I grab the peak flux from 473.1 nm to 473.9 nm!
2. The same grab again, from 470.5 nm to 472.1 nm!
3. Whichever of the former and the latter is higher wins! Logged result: 61.9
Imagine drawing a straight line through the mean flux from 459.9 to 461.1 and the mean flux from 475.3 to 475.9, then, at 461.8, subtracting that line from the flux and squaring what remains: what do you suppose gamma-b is 1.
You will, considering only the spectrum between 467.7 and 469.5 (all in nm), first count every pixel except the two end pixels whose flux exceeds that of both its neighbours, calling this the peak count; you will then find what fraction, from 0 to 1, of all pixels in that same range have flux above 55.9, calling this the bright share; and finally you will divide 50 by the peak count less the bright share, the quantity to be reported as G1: 32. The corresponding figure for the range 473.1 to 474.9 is 450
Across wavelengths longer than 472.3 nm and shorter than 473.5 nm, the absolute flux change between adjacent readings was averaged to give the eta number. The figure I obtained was 1.20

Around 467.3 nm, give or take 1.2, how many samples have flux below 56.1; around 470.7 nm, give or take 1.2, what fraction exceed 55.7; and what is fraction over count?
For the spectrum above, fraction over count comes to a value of 0.07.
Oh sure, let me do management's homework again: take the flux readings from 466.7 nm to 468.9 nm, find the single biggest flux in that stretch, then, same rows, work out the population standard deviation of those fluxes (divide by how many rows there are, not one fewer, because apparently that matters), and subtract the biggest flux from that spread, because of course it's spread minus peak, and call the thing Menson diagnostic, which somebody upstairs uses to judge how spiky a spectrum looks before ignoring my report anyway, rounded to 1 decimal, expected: -55.2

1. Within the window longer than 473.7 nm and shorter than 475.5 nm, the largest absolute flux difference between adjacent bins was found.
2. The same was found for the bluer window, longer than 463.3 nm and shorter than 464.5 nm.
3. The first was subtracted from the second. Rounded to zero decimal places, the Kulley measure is -4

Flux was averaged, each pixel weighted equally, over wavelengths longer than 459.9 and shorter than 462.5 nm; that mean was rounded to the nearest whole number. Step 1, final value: 61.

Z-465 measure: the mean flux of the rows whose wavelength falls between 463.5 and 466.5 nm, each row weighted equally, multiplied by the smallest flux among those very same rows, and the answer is 3004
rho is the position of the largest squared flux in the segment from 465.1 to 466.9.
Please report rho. 465.6 nm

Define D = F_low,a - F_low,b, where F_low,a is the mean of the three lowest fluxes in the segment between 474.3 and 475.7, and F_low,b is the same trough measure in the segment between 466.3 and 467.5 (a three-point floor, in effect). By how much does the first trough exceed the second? 4.4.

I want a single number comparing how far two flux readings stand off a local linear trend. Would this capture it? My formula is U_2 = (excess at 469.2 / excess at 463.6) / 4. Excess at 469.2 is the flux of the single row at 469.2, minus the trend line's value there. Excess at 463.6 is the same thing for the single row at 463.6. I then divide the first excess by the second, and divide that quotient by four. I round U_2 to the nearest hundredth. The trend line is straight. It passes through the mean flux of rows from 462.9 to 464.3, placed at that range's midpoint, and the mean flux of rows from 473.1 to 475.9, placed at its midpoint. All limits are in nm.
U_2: 0.11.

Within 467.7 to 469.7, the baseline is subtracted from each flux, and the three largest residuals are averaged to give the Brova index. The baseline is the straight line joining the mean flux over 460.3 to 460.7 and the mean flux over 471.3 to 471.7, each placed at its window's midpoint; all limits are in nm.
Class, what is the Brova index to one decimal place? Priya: -2.4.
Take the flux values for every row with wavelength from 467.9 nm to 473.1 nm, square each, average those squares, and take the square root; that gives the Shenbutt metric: 56.1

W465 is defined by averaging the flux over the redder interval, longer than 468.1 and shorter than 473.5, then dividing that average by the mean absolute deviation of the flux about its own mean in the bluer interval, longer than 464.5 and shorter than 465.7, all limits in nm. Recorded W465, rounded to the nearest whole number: 34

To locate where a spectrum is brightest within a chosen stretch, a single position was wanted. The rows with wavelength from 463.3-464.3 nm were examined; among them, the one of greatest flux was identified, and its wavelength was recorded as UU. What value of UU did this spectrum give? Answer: 464.2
